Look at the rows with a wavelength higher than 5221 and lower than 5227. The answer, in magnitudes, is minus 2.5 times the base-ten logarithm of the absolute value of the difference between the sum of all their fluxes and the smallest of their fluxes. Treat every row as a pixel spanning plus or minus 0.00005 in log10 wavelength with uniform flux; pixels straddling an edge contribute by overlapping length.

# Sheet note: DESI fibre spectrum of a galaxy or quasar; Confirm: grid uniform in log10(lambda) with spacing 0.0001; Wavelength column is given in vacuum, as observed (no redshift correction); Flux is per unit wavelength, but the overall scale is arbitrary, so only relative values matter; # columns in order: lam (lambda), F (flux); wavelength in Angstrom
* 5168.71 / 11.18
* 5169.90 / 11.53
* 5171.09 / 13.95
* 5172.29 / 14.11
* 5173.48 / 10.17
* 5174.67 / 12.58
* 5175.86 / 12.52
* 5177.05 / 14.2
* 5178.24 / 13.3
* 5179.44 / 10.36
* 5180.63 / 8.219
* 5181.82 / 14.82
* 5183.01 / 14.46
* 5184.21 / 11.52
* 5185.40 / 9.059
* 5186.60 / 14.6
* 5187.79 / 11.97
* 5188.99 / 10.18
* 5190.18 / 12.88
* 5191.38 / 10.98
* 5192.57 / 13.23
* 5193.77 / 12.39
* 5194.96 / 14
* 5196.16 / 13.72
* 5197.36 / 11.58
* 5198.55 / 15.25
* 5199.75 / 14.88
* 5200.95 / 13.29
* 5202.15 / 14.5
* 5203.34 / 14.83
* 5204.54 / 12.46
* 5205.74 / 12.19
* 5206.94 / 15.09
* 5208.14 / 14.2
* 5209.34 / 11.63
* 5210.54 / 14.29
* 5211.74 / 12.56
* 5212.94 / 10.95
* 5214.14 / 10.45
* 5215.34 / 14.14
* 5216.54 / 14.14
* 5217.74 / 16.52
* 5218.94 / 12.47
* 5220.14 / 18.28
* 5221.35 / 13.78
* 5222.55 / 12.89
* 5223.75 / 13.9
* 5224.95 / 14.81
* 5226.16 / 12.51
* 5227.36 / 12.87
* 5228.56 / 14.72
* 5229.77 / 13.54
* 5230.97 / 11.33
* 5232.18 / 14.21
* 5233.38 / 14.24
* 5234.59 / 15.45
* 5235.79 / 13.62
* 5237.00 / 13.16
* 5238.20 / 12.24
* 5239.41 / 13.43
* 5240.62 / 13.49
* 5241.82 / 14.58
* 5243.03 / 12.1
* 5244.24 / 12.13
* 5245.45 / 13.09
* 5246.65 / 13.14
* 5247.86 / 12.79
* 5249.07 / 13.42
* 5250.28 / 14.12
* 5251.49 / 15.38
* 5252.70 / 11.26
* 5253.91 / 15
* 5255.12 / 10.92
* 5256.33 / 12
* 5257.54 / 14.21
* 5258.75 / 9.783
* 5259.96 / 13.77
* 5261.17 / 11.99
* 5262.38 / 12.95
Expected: -4.36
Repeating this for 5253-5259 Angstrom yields -4.29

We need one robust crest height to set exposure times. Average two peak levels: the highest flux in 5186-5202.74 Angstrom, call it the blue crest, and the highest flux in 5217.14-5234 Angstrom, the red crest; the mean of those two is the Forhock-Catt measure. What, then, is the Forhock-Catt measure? 16.8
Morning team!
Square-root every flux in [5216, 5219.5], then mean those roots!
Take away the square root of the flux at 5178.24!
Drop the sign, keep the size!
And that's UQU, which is 0.14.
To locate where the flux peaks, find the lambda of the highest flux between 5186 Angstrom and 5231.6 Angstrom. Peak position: 5220.14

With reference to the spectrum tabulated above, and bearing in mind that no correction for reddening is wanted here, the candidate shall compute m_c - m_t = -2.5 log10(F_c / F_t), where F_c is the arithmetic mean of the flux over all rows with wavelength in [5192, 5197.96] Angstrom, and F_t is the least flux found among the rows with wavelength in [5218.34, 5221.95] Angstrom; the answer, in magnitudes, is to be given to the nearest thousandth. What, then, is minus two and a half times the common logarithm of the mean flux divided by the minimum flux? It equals -0.044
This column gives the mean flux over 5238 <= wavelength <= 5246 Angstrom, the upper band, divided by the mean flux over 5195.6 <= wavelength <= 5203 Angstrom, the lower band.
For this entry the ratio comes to 0.94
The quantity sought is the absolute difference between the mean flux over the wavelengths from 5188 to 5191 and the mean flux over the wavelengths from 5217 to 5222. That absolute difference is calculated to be 3.7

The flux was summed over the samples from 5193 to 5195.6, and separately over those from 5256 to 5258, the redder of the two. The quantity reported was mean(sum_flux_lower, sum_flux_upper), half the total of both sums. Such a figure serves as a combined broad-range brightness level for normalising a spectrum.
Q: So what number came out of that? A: 26.3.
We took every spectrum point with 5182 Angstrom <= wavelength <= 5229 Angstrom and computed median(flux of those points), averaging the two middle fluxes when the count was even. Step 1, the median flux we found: 13.3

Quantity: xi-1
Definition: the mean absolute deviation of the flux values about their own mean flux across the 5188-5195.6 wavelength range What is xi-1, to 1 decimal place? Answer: 1.1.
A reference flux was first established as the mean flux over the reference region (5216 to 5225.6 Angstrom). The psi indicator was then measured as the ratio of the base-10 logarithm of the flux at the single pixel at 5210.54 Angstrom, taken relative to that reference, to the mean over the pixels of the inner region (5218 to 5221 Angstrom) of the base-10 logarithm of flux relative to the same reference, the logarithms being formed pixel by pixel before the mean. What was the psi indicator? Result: -1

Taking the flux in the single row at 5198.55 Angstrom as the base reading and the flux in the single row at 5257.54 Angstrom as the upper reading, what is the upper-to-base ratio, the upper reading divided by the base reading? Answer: 0.93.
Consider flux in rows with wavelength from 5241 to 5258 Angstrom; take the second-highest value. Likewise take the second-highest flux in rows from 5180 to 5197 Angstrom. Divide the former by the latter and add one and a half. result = 2.53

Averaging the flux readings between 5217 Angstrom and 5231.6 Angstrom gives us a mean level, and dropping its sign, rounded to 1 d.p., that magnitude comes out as 14.0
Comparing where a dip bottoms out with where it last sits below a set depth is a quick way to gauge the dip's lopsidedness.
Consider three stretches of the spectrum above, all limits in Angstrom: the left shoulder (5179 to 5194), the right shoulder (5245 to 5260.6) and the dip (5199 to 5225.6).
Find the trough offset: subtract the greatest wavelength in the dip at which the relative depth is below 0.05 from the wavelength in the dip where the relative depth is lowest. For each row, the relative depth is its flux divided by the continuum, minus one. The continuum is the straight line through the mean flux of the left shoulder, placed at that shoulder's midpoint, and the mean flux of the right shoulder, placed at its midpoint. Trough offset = -8.4 Angstrom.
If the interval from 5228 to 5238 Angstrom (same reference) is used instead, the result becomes -6.0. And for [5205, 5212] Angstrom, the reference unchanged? -2.4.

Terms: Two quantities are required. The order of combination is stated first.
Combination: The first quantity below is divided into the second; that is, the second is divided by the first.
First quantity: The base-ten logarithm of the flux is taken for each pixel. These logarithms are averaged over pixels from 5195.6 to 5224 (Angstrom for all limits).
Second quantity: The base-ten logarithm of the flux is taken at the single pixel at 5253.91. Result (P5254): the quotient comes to 1.04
